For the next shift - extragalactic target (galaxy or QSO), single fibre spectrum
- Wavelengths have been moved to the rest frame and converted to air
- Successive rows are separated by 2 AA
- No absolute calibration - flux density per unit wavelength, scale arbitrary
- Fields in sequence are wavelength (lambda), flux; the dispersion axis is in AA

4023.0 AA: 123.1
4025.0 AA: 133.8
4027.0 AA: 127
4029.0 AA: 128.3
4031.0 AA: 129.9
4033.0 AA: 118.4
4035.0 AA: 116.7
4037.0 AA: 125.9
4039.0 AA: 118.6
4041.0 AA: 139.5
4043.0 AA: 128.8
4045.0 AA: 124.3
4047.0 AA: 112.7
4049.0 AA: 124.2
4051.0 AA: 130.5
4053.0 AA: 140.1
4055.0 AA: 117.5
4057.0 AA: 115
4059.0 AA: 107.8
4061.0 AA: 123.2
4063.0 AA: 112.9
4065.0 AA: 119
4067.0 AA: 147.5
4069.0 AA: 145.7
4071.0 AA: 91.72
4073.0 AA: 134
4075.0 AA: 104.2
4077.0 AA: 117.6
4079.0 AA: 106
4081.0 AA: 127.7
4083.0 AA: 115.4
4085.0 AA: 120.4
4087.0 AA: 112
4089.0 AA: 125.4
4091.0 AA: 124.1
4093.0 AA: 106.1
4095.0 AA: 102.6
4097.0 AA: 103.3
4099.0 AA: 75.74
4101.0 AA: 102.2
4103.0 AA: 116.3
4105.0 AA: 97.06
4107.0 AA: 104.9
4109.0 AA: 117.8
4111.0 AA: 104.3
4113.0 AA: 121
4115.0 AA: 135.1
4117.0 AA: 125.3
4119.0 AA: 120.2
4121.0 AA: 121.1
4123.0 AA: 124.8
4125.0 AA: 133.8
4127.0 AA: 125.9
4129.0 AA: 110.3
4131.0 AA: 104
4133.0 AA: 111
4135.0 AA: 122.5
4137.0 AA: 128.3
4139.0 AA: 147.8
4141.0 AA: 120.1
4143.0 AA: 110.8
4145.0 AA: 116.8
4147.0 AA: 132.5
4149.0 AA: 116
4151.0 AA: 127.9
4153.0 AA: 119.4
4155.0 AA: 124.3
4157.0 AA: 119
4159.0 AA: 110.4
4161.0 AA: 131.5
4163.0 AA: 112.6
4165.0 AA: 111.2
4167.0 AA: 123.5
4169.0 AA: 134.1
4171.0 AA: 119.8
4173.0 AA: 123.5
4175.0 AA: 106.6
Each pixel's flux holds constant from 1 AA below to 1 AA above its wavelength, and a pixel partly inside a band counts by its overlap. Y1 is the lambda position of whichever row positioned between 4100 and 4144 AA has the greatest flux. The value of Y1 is 4139.0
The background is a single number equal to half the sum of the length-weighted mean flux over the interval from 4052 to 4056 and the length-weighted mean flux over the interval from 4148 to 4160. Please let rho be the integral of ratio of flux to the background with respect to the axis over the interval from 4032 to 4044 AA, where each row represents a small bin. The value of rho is 12 AA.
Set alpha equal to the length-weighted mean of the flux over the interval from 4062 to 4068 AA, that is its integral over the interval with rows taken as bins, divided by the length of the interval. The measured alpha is 126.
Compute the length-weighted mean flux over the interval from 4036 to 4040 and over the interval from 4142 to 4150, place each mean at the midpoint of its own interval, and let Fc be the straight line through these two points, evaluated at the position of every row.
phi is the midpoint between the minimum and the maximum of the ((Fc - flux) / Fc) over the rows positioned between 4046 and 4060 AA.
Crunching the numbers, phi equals -0.02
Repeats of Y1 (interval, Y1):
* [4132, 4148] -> 4139.0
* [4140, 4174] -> 4169.0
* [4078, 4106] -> 4081.0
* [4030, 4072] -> 4067.0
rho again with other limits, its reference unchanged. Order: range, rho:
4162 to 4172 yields 10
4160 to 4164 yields 4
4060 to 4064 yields 4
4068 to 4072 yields 4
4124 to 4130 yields 6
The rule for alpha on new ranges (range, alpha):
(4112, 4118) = 127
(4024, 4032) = 130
